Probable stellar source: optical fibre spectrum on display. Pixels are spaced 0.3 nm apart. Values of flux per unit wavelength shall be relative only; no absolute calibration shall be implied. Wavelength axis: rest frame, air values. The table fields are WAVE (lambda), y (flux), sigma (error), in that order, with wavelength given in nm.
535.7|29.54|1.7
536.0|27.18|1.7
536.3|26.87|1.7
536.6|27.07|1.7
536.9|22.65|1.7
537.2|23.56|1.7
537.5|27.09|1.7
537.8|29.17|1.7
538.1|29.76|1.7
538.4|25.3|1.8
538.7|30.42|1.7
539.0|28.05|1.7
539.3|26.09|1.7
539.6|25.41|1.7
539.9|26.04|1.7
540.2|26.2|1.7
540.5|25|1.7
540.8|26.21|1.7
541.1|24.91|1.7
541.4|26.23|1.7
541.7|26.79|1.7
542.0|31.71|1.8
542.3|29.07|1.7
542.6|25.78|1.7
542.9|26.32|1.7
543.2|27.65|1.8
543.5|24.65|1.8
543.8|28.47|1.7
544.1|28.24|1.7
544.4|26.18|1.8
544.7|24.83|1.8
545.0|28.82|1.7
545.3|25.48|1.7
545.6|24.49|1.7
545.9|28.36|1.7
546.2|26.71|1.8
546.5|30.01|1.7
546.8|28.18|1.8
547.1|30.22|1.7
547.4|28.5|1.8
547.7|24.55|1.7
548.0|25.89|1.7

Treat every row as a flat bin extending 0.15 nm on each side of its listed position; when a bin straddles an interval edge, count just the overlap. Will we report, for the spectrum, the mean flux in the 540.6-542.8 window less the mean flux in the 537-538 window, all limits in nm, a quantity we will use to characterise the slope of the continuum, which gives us 0.6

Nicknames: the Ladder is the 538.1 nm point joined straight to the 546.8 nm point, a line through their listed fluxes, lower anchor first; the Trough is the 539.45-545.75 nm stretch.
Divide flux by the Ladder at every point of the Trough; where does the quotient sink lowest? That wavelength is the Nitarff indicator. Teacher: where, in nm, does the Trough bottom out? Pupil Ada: 540.5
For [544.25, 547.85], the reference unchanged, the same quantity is 545.6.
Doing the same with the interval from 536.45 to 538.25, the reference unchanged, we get 536.9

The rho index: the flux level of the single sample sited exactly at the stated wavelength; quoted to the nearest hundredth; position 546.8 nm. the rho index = 28.18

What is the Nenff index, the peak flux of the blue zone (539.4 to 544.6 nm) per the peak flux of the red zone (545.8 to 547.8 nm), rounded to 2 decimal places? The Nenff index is 1.05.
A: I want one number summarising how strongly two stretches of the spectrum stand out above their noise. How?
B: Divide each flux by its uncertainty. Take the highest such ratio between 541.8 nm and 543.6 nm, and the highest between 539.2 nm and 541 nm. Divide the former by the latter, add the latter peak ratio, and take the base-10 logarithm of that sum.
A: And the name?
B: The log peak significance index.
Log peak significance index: 1.22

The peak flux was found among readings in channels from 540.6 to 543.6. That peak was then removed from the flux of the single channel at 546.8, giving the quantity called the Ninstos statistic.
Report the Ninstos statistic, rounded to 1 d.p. -3.5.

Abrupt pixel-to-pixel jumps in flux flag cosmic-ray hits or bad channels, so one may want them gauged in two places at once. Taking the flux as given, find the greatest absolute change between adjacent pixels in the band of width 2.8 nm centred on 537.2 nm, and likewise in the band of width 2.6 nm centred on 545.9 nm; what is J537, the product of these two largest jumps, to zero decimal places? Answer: 18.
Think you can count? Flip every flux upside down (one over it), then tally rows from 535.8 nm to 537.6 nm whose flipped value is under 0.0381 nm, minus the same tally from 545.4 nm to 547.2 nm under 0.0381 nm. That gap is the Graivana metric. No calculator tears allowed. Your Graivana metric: -1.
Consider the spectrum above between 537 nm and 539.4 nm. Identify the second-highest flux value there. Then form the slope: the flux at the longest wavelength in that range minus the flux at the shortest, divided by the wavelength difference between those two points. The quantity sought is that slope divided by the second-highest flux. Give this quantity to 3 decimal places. 0.040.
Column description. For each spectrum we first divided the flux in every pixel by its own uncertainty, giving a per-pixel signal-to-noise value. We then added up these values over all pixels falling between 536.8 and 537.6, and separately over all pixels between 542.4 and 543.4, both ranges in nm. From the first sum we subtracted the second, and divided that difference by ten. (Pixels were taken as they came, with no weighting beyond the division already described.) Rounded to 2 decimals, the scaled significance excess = -0.29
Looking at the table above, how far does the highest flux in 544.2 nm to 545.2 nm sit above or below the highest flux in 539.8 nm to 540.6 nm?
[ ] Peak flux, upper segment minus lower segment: 2.6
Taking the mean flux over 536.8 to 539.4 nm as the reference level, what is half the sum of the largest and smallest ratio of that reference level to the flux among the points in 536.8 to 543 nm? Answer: 1.02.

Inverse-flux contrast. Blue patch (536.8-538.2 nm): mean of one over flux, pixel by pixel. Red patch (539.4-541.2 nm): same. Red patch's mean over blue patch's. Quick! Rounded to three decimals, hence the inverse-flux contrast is 1.020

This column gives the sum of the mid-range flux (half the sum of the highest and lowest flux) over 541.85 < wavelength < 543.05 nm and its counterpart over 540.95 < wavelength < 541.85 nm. 54.6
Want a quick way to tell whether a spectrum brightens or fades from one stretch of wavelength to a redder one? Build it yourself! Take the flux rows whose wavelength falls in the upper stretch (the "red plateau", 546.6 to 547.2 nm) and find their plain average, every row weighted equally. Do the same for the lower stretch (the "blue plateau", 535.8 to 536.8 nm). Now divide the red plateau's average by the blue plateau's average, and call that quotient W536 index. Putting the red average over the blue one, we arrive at 1.08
